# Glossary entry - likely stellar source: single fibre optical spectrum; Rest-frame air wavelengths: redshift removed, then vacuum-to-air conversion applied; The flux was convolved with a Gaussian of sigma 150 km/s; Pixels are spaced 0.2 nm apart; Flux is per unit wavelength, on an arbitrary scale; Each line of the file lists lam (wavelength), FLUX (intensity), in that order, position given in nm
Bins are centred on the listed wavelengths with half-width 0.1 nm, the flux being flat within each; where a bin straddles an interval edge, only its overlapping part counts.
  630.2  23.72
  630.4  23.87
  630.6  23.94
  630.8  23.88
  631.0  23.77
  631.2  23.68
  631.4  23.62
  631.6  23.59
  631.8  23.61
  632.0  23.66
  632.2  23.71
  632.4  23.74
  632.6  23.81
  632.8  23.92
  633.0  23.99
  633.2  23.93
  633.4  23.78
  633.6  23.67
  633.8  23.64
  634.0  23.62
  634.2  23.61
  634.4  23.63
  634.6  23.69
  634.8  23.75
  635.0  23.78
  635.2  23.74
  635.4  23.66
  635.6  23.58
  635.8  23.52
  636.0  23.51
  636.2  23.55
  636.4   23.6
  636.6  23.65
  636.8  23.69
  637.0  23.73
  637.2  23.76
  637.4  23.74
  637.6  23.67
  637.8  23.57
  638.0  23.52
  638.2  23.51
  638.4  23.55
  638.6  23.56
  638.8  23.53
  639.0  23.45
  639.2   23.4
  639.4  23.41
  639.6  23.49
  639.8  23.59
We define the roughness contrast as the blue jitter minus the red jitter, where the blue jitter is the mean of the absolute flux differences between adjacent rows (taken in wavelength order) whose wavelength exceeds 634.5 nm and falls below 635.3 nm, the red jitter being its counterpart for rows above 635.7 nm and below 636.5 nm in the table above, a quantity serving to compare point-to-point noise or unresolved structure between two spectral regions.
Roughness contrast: 0.01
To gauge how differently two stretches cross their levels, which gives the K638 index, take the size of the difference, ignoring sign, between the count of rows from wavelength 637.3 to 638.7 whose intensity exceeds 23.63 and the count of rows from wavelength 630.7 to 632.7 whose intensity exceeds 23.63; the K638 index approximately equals 5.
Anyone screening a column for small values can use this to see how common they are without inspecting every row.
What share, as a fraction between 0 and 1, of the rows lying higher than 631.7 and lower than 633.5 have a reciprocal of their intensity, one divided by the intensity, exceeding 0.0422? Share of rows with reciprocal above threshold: 0.22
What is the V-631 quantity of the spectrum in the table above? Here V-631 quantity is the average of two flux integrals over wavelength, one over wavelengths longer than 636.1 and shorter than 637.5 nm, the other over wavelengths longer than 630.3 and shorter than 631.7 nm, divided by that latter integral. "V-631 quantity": 0.998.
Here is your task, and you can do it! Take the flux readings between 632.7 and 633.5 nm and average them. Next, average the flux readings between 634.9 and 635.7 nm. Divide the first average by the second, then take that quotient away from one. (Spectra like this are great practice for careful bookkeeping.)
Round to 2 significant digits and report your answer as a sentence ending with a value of -0.0091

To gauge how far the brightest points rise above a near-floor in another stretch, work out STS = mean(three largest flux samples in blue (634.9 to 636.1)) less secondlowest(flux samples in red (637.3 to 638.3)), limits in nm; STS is 0.21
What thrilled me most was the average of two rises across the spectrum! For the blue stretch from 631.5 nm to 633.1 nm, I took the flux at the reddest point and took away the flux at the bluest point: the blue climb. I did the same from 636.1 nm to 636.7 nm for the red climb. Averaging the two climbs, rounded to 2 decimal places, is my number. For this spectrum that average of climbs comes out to 0.25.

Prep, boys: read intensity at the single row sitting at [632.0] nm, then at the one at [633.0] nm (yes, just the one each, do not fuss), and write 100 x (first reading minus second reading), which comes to -33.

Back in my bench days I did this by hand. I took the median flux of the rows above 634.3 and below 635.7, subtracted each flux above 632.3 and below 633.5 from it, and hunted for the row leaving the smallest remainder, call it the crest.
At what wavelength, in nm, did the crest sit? 633.0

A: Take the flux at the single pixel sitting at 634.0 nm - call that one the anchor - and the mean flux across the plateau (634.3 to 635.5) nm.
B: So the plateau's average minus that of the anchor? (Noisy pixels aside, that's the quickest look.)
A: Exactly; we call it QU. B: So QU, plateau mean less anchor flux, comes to 0.09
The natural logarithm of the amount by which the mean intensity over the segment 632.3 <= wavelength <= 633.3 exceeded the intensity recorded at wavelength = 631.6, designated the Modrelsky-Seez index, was -1.2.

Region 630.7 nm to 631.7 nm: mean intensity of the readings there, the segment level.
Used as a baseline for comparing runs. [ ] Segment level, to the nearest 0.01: 23.71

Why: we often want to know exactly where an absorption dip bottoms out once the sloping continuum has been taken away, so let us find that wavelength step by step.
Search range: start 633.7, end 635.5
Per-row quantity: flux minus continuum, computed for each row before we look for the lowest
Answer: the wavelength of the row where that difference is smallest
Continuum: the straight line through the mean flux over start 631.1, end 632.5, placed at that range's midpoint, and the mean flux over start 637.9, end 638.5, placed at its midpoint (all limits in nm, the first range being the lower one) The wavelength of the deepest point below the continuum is 634.2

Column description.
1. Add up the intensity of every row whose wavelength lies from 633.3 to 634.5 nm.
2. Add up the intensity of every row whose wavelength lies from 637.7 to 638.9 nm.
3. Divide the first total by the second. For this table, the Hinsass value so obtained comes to 1.0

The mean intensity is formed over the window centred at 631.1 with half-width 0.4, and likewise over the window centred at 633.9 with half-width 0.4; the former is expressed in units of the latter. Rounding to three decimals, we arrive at 1.004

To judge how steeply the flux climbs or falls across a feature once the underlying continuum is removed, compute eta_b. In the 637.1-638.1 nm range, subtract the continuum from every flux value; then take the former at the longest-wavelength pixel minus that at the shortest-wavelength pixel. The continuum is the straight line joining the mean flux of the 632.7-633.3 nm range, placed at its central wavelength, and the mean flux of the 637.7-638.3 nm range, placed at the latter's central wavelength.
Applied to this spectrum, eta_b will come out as -0.17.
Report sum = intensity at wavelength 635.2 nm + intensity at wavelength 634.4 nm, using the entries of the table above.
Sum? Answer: 47.4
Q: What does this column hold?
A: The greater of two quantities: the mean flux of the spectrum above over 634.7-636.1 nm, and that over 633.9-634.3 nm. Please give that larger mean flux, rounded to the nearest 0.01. 23.65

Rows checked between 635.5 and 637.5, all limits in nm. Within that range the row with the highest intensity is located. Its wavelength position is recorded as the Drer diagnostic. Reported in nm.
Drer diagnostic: 637.2 nm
